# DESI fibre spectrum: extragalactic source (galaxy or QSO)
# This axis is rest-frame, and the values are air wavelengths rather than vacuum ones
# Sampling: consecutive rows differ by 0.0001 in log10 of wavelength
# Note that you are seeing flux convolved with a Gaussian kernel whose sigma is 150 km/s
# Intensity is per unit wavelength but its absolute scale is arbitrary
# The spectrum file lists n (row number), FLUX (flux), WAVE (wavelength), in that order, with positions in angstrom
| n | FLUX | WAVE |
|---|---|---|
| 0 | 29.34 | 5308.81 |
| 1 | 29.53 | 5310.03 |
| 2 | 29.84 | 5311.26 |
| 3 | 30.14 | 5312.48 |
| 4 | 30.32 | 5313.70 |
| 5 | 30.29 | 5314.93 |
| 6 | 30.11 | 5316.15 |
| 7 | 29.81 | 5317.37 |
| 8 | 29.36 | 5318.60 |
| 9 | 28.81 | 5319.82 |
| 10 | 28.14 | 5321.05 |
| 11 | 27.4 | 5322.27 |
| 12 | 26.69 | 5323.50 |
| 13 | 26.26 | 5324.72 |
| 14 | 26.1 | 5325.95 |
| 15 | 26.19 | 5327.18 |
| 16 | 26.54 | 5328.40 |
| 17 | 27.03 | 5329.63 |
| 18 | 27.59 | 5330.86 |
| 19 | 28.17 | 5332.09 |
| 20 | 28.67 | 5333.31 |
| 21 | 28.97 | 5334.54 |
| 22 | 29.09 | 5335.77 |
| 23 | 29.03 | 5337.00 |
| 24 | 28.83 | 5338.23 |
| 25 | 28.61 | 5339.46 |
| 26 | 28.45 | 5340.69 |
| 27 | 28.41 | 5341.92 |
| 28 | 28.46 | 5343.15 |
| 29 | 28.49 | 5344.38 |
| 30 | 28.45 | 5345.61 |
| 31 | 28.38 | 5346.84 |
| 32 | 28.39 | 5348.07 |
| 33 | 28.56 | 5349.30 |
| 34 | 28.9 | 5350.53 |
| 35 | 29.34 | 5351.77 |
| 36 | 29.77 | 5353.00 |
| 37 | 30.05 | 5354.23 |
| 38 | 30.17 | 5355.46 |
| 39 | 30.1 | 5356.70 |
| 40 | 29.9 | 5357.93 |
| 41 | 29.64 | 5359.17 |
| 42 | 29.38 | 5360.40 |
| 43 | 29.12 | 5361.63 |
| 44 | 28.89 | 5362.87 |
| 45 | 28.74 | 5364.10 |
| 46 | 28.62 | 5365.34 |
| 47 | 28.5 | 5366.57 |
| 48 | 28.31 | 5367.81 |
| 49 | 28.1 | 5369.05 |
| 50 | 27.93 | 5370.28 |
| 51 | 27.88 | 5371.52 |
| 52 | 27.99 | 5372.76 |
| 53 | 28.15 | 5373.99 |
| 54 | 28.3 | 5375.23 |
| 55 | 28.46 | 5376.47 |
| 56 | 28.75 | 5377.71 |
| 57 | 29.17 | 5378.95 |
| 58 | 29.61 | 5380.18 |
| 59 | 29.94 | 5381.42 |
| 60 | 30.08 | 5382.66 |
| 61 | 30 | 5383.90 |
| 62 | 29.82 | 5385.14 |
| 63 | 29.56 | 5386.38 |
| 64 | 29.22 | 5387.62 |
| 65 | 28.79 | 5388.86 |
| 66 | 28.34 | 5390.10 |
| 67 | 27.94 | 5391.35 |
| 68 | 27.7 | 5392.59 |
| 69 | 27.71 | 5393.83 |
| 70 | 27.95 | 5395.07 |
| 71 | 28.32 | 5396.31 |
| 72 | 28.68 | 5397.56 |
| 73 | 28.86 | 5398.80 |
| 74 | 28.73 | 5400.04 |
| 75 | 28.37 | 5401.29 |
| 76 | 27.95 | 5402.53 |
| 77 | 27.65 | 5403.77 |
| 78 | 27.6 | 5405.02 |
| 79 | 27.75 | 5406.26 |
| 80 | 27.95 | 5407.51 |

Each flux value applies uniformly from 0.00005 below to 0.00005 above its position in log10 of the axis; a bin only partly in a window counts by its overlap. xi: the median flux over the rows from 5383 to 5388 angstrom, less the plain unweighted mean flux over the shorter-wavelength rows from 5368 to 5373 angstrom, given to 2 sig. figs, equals 1.7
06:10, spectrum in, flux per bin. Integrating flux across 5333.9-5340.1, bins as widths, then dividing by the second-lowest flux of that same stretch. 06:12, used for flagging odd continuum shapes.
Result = 6.2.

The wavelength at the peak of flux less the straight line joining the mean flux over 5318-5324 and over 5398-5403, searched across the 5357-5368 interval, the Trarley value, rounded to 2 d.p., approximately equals 5357.93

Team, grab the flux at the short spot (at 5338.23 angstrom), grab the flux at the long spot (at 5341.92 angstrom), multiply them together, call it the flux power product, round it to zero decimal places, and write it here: 819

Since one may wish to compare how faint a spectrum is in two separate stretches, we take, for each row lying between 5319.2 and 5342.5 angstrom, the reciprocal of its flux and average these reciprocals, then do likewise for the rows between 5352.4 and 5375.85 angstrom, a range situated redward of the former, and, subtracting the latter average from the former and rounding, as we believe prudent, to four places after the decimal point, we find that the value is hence 0.0014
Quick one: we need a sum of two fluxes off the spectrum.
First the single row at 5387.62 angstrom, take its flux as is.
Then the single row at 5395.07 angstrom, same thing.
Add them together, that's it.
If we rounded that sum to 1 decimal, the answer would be 57.2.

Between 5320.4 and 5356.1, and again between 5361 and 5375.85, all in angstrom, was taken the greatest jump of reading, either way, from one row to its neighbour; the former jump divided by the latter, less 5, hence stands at -1.8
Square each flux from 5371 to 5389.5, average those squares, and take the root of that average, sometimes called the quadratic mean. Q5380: 29.1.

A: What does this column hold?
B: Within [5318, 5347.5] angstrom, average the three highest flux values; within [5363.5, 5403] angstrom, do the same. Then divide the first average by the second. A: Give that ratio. 0.97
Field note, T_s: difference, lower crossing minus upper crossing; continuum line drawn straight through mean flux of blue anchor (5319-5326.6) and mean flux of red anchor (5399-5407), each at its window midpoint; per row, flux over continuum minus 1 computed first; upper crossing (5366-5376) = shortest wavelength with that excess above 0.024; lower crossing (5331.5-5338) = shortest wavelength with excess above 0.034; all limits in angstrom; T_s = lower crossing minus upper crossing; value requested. -33.3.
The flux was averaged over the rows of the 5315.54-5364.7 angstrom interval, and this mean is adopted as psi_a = 28.6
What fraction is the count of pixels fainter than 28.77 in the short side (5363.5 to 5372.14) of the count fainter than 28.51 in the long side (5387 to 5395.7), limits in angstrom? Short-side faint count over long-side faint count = 1.40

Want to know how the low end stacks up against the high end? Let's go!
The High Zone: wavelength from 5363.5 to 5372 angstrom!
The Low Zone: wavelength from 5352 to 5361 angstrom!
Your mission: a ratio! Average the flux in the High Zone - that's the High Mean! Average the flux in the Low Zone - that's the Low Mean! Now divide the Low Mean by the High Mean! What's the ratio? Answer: 1.06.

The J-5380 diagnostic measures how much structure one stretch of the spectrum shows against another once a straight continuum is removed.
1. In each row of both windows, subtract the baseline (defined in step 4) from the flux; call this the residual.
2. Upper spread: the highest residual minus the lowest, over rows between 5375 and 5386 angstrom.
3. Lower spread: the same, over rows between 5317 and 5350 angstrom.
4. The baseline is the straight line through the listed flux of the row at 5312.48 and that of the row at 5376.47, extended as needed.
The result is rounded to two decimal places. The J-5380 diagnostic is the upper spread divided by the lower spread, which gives 0.57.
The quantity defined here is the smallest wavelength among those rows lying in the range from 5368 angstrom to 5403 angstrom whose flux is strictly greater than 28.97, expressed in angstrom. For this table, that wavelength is 5378.95 angstrom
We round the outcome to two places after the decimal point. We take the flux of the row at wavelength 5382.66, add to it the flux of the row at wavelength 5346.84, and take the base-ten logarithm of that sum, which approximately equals 1.77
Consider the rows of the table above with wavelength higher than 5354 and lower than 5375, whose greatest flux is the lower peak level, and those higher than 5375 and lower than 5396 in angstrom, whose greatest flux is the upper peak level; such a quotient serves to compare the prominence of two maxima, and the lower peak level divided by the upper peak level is 1.00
